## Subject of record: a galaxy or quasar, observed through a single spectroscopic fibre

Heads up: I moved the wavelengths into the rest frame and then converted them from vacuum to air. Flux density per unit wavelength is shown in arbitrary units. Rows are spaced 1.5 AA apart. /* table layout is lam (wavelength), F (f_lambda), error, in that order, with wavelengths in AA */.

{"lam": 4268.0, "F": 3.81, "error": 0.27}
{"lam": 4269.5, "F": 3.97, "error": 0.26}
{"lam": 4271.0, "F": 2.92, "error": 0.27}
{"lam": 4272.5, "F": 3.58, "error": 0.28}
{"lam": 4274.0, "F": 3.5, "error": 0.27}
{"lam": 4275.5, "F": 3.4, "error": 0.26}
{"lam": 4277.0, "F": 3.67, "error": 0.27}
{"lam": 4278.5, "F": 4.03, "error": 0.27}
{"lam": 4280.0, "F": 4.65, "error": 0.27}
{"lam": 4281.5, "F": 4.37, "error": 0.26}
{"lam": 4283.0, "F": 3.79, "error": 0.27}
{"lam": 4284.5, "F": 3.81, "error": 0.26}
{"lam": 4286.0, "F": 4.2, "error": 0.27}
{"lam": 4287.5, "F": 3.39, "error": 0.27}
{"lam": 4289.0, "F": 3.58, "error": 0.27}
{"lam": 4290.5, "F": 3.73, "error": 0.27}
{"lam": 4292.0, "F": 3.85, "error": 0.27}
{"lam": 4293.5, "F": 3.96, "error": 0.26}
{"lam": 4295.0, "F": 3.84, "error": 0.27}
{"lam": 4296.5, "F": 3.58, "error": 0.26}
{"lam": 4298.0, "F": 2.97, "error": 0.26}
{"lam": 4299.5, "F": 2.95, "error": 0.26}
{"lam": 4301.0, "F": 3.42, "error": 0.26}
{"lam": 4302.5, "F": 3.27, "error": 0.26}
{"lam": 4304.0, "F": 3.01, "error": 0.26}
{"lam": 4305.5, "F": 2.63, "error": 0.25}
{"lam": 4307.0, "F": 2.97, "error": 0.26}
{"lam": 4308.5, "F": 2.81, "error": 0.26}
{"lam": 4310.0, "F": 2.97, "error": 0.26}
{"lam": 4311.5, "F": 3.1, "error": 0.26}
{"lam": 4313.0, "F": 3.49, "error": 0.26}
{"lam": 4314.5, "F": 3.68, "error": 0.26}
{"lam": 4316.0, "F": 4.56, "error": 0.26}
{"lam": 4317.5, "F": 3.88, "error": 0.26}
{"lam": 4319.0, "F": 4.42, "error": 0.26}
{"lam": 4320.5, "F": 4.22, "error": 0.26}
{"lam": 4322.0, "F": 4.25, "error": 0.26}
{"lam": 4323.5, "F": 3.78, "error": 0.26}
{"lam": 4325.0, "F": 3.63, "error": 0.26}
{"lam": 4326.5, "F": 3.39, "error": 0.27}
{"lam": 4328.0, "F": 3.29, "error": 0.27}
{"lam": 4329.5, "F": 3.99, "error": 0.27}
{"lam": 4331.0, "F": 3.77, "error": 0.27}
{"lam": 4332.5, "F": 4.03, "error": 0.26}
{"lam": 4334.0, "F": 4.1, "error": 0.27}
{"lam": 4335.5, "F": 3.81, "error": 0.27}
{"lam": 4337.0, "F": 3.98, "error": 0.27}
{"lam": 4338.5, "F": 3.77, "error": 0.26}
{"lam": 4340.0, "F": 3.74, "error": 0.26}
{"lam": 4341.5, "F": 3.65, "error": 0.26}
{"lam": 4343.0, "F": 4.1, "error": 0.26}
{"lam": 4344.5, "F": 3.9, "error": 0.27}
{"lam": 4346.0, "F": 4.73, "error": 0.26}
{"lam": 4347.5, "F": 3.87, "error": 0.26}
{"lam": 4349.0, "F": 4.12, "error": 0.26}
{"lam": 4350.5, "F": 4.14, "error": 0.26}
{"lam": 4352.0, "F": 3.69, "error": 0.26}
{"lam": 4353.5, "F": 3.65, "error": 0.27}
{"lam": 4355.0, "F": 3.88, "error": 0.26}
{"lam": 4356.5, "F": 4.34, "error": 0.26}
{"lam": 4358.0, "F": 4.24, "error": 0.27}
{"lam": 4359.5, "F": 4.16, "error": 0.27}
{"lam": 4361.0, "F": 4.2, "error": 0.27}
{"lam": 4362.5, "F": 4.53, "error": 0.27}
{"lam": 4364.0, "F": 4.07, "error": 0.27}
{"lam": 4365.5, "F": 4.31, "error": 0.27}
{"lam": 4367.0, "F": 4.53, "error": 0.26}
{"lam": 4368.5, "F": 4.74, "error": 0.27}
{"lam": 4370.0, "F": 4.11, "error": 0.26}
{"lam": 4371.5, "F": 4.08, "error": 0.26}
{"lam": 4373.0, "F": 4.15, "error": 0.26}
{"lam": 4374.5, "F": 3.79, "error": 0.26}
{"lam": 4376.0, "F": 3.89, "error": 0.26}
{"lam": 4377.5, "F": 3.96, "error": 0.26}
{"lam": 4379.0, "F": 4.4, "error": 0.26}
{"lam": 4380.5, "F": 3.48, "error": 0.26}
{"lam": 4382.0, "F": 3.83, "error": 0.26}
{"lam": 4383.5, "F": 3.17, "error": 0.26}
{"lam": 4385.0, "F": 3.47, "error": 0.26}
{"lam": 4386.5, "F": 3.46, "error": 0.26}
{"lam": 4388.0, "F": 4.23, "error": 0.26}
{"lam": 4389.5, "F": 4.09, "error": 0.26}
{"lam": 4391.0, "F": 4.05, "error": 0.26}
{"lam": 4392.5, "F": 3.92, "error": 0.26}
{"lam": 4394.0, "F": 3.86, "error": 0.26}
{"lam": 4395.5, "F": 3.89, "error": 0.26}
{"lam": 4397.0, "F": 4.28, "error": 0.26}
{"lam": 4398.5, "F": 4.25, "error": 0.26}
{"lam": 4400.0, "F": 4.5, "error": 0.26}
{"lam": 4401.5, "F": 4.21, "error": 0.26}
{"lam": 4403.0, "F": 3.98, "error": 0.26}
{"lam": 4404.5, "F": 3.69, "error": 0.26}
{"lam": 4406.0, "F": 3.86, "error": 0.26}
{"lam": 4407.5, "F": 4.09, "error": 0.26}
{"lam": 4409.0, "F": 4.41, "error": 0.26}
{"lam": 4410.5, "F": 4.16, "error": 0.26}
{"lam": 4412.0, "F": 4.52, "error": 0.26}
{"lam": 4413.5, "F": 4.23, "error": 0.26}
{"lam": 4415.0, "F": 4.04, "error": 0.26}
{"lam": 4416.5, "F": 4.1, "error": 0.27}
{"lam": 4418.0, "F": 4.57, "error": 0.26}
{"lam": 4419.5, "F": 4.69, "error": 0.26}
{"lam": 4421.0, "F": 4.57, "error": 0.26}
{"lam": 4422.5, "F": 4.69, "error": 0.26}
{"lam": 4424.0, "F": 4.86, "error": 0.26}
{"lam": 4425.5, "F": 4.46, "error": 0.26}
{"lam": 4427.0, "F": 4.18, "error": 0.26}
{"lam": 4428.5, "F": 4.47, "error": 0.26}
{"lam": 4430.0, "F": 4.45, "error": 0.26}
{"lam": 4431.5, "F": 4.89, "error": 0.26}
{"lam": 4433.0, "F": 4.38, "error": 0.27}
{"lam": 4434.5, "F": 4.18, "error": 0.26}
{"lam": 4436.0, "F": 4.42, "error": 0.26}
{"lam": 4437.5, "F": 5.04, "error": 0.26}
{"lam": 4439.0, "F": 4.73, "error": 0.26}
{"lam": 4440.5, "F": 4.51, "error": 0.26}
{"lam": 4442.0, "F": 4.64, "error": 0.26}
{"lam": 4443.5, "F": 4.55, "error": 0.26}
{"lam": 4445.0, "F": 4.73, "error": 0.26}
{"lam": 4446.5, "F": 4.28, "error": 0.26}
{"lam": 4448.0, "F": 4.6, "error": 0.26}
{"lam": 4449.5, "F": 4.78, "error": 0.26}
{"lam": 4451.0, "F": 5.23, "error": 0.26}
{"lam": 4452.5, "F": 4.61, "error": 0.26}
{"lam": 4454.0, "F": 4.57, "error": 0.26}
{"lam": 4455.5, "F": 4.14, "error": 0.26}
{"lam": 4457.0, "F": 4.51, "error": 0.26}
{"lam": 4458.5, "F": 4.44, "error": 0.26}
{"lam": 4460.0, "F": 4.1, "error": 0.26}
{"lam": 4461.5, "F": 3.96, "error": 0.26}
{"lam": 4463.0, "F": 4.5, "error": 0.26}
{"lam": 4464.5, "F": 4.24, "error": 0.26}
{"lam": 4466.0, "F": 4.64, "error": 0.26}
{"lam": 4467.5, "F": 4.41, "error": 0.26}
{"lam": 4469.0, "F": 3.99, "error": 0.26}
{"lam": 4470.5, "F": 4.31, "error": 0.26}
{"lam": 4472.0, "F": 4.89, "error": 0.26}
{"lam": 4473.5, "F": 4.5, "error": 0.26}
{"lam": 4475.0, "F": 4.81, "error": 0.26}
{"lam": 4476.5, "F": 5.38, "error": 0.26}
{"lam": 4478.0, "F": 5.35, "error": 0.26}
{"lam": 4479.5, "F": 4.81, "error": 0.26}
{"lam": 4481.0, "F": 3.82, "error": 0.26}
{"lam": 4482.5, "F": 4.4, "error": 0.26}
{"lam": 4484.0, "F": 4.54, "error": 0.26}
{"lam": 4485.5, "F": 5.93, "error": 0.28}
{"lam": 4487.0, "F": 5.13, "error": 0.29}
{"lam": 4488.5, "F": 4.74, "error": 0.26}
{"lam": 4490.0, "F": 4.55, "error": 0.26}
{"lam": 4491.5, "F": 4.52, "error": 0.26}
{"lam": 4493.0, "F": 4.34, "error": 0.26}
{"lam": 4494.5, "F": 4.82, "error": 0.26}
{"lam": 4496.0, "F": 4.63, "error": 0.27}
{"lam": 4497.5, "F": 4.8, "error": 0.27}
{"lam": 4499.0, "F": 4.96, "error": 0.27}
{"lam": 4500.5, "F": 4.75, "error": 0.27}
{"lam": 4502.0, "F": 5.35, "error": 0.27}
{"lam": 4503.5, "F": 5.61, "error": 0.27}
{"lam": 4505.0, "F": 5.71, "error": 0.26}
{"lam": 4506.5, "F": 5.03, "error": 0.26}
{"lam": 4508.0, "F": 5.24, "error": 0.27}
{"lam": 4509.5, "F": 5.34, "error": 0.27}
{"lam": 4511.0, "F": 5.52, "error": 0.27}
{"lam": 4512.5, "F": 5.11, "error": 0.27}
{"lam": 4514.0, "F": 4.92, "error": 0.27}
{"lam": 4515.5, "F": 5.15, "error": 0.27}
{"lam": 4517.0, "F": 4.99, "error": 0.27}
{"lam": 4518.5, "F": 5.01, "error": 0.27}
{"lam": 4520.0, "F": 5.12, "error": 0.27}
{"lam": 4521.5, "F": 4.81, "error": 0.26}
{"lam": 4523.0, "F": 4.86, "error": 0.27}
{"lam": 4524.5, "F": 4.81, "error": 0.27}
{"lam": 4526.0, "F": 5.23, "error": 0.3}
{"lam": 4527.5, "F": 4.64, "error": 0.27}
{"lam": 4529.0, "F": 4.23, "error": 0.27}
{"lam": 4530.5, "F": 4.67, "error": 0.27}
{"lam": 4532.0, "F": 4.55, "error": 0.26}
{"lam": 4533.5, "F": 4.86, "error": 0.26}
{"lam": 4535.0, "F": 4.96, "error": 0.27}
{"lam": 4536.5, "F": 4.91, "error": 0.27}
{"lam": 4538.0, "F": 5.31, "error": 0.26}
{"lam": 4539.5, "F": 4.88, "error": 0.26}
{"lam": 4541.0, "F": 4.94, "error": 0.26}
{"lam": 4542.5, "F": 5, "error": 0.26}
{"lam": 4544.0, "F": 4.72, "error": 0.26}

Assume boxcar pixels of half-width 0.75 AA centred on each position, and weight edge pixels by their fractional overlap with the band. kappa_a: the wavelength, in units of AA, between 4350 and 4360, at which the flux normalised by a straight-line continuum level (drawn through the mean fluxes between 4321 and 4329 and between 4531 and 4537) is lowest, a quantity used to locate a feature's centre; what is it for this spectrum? 4353.5 AA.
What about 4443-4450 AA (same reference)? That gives 4446.5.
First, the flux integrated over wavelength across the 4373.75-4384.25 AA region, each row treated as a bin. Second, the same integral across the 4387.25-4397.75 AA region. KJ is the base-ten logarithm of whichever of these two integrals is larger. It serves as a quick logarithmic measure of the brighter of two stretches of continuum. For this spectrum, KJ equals 1.63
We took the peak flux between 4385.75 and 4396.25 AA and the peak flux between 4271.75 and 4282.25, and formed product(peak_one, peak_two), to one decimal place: 19.7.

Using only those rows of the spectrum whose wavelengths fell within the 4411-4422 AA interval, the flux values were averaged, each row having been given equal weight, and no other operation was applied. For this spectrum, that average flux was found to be 4.39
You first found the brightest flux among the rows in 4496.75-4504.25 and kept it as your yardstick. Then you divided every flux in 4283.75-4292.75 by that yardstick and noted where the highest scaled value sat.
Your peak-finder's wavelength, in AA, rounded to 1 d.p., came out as 4286.0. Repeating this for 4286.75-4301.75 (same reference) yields 4293.5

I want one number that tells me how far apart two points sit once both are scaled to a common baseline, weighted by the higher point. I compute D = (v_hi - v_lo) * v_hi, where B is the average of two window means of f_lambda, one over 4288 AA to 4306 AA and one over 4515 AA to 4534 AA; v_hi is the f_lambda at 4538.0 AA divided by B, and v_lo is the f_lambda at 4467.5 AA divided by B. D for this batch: 0.28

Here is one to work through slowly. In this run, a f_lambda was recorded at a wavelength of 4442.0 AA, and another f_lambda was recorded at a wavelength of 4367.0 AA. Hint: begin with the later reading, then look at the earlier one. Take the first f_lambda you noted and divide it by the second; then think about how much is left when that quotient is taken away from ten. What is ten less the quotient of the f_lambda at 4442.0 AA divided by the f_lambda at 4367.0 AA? 8.98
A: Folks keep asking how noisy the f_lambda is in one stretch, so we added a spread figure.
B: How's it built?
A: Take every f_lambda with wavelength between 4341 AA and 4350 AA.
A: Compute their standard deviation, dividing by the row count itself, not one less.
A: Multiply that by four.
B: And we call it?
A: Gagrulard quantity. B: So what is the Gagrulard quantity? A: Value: 1.4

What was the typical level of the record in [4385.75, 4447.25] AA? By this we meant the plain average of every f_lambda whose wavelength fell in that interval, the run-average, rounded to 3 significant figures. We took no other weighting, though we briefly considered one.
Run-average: 4.32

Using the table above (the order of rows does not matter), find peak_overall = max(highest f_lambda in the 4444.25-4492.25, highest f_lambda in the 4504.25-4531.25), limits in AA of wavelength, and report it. 5.9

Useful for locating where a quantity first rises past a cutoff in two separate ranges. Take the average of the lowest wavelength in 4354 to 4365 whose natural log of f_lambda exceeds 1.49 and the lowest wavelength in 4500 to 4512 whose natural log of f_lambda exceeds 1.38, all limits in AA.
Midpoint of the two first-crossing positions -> 4431.5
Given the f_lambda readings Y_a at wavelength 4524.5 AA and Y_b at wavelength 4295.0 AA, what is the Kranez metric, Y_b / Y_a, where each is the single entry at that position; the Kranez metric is 0.80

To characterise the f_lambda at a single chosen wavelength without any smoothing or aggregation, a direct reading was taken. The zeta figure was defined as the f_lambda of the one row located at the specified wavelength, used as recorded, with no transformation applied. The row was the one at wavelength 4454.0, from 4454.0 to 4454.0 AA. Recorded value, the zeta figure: 4.57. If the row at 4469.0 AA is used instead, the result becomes 3.99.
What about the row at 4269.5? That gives 3.97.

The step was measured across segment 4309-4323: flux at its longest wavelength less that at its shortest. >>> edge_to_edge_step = 1.3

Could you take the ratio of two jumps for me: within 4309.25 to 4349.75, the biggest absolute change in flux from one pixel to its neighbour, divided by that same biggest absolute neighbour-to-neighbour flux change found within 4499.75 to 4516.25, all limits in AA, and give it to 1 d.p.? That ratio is 1.3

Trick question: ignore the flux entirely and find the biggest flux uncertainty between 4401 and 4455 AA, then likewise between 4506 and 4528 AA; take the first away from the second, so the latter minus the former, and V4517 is 0.030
